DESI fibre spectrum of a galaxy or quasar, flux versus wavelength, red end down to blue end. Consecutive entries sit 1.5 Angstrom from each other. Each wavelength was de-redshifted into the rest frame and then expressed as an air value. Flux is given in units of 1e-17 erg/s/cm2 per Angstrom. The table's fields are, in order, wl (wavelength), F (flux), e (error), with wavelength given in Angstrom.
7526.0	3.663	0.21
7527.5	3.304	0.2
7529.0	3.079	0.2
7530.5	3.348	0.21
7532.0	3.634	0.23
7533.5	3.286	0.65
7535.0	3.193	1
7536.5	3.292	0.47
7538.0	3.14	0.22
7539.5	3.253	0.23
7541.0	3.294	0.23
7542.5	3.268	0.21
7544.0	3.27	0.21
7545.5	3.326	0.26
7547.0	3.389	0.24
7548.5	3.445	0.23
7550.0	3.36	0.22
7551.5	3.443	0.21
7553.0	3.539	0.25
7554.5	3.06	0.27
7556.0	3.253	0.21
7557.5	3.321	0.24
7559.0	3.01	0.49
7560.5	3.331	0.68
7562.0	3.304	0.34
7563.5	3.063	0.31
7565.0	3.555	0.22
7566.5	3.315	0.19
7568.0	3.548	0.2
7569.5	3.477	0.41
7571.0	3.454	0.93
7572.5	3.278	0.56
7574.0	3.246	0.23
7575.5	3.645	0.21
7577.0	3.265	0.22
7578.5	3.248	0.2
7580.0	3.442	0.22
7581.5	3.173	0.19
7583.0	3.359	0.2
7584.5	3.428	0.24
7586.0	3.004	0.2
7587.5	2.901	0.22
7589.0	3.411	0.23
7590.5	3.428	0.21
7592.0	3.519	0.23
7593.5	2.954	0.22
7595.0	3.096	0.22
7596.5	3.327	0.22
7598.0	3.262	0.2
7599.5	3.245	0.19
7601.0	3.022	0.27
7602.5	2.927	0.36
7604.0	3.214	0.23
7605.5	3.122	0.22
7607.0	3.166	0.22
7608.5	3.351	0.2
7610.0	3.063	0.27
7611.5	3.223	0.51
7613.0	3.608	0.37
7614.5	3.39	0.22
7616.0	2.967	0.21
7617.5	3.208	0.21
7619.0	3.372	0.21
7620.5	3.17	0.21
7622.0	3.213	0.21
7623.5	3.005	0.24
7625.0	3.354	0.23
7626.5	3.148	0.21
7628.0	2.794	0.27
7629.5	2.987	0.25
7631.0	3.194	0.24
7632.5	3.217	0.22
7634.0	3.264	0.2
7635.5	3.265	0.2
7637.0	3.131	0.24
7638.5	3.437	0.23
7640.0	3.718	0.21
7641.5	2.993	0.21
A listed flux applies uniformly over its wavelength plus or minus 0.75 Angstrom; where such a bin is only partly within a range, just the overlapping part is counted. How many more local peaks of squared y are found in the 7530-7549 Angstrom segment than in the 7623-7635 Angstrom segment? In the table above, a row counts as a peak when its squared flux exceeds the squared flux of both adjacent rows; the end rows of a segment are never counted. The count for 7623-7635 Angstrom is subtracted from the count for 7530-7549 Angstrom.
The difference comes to 2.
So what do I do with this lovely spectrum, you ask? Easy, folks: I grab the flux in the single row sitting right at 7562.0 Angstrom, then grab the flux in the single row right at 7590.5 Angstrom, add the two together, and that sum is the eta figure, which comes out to 6.73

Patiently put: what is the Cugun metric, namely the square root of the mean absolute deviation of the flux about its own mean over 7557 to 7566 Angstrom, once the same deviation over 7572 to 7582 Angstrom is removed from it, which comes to 0.17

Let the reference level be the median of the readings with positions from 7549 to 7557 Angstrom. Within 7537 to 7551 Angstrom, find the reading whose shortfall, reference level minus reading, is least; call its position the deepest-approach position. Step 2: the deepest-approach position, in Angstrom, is 7548.5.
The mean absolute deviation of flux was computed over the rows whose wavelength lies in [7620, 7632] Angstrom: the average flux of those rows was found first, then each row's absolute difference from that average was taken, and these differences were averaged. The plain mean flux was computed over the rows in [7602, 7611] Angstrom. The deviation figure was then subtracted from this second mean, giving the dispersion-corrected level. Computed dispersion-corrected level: 3.01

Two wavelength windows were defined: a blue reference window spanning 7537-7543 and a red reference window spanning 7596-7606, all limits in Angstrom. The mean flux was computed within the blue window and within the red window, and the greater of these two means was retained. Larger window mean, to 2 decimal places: 3.24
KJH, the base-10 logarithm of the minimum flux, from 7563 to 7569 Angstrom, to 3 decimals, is 0.486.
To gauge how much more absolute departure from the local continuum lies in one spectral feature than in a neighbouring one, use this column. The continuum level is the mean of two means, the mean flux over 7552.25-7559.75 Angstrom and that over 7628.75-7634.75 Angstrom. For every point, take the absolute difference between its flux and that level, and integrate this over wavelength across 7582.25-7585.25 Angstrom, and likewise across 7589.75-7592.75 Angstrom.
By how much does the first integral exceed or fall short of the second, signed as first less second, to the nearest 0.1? -0.2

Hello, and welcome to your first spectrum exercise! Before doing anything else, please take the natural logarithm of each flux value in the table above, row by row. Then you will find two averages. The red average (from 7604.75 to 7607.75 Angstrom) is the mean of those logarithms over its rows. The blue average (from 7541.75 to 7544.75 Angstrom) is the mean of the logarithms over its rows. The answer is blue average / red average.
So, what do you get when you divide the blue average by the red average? 1.03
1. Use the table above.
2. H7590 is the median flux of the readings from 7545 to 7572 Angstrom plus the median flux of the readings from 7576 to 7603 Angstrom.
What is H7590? 6.60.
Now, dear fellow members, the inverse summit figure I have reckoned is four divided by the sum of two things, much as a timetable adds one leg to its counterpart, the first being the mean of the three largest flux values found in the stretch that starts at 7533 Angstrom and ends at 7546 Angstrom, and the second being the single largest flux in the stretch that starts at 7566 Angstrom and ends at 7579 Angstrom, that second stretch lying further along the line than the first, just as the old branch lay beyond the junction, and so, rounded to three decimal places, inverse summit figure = 0.576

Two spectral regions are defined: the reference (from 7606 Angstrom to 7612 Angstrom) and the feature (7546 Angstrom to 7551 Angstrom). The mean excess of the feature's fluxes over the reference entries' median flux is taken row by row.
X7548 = 0.20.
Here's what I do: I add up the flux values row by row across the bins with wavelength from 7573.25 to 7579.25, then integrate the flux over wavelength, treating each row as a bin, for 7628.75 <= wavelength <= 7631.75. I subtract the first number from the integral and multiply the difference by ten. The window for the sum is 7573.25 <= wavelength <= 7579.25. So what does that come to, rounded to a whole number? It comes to -41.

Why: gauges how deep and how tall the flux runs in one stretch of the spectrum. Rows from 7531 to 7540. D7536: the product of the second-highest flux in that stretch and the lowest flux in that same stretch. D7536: 10.3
